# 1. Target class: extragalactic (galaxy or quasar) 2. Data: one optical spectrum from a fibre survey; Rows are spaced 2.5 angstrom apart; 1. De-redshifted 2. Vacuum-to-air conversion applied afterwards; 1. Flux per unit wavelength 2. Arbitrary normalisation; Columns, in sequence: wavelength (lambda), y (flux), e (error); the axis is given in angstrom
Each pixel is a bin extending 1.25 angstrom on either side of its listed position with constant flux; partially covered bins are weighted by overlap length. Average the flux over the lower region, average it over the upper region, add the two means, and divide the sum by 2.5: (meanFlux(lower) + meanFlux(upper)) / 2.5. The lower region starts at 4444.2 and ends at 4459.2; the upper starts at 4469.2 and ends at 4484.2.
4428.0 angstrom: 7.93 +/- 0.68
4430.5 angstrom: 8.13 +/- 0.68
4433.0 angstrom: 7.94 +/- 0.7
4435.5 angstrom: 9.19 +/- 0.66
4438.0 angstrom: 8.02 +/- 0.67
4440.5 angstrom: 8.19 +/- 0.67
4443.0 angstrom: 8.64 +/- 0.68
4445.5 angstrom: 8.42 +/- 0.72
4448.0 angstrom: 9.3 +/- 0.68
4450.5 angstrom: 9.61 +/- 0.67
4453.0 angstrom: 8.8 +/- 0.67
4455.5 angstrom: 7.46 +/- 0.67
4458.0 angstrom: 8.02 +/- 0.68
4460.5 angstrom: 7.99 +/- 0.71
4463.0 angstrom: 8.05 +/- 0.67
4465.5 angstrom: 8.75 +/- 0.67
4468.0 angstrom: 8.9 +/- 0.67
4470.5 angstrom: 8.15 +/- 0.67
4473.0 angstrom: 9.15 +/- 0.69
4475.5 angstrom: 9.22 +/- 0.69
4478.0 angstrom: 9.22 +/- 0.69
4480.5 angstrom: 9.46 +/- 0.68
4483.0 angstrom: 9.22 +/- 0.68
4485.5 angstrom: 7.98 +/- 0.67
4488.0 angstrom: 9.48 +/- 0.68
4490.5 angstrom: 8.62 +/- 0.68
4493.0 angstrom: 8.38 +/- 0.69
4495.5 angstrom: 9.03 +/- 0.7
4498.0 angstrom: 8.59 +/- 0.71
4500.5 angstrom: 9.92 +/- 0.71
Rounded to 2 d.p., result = 7.07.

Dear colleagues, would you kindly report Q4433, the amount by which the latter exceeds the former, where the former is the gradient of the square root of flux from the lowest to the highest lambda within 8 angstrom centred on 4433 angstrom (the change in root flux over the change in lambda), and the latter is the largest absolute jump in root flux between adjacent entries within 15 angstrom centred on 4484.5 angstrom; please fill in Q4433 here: 0.22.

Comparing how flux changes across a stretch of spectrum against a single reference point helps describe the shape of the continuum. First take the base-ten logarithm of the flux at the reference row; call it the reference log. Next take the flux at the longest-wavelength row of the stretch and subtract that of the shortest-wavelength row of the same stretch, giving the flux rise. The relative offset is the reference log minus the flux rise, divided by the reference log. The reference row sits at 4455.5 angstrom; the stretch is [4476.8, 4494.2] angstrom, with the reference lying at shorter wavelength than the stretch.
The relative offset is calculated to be 2.0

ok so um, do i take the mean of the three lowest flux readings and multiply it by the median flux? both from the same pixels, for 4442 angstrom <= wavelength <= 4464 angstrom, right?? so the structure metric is 66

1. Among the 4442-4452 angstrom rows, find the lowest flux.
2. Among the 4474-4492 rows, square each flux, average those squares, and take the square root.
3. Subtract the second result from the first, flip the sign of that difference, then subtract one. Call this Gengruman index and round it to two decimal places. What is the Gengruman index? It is -0.38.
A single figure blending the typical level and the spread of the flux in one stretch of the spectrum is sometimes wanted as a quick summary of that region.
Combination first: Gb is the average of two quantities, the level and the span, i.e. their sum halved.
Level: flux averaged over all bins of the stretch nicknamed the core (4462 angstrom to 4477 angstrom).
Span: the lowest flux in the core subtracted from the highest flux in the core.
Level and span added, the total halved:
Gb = 4.9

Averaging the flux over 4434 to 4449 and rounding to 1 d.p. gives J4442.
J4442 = 8.6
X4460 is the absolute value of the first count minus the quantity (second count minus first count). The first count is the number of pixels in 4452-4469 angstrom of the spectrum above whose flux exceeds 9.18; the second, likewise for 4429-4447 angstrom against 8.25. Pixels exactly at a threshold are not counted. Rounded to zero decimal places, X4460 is 3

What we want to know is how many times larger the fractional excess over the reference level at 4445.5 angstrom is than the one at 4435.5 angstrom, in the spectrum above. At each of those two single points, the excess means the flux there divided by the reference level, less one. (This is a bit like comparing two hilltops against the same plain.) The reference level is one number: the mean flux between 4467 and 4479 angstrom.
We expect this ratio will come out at -1.9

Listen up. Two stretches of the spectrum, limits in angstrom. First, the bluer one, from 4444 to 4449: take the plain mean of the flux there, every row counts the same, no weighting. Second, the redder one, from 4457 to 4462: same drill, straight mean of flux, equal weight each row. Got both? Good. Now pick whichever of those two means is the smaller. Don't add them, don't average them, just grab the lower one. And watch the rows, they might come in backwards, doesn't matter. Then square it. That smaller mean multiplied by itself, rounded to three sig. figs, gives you 64.1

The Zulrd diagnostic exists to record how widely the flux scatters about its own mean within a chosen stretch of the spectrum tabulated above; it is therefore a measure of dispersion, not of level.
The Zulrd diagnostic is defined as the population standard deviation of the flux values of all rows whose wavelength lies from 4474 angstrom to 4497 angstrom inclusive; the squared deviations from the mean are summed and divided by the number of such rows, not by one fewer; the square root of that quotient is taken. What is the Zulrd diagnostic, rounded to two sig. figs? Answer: 0.49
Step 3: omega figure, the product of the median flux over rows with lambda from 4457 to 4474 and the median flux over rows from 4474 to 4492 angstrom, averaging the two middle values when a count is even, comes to 75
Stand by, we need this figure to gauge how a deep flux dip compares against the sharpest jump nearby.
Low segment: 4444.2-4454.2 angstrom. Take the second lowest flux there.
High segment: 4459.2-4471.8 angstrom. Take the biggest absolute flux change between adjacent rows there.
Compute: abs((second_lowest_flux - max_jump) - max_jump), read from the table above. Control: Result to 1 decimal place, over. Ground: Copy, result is 7.3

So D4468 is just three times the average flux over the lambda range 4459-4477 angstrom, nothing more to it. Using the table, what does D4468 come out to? 25.8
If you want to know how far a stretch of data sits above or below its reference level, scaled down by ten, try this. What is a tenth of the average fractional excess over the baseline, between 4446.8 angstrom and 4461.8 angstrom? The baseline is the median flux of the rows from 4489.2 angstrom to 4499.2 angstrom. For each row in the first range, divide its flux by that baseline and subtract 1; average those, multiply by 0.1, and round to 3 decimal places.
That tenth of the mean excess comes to -0.001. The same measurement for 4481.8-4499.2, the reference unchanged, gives 0.002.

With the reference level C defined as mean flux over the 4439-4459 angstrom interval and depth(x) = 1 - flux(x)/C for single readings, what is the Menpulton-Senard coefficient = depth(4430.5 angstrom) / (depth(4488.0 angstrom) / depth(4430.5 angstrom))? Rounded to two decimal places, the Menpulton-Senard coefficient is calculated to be -0.02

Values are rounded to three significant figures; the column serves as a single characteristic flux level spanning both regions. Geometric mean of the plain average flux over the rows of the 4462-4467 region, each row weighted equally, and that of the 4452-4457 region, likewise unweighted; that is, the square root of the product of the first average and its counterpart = 8.26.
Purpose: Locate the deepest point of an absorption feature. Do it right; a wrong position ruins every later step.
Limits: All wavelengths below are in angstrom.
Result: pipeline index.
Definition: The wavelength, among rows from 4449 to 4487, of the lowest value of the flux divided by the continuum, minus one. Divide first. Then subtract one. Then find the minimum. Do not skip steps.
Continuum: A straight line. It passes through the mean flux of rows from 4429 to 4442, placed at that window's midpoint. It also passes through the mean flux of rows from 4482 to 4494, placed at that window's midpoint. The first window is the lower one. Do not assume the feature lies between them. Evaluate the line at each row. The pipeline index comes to 4455.5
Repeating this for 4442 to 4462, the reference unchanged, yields 4455.5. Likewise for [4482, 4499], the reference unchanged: 4485.5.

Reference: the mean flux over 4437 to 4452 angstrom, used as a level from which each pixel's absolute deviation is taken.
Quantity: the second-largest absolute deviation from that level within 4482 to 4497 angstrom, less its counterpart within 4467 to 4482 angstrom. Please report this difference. 0.2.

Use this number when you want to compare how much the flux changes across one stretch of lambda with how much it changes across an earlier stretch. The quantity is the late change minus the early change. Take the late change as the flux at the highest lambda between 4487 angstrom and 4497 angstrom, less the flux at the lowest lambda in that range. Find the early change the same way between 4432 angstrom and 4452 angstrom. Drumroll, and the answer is -2.1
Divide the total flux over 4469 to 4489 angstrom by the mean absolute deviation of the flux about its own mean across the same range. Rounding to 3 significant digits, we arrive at 156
